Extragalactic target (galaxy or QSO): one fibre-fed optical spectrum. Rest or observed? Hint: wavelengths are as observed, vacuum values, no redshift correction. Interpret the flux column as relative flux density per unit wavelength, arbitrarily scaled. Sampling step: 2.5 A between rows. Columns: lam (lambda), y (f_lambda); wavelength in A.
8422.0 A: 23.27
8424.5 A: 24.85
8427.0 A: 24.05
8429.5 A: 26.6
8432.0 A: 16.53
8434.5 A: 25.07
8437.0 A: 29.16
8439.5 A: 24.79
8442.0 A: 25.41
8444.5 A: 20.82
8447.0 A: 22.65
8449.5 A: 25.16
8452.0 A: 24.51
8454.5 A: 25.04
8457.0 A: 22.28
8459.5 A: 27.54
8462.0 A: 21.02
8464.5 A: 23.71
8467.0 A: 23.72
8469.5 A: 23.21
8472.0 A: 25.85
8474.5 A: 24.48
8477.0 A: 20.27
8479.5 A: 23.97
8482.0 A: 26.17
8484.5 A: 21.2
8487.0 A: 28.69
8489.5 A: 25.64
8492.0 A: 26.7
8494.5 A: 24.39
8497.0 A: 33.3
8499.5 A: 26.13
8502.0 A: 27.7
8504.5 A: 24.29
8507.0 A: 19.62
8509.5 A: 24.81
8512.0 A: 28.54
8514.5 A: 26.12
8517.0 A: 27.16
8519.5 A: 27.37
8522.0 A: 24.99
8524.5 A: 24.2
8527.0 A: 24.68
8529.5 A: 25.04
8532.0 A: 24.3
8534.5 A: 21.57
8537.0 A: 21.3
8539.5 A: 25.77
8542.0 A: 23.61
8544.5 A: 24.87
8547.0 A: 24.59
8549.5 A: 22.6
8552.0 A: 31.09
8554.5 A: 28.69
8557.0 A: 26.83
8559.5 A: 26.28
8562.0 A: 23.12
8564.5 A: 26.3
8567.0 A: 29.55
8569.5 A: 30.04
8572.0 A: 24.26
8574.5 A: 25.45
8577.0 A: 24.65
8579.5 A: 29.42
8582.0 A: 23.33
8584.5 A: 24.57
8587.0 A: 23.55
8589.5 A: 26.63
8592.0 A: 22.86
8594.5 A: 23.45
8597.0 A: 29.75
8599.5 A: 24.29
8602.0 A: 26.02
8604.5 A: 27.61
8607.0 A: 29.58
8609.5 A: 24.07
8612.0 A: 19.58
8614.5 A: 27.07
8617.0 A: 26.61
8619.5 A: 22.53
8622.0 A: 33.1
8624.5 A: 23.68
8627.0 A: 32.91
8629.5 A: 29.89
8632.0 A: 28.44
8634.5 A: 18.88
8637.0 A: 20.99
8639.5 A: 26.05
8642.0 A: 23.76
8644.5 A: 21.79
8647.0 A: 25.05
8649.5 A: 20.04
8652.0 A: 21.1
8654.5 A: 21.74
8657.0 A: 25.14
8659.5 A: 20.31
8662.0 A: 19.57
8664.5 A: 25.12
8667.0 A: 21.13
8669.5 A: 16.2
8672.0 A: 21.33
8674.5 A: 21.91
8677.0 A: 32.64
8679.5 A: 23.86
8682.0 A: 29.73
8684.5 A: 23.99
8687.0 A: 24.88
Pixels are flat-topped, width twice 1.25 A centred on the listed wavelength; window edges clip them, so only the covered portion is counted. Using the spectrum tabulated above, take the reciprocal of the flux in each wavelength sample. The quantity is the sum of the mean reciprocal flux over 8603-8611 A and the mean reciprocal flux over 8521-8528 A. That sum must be 0.078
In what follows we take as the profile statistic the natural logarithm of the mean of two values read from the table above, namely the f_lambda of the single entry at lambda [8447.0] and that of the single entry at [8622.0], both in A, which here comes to 3.33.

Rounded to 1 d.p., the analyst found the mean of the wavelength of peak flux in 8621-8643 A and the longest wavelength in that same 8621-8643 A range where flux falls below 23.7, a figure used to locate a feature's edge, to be 8629.5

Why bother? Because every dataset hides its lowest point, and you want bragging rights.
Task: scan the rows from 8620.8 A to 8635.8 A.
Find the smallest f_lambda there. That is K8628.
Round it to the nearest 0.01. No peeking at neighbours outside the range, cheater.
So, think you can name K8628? 18.88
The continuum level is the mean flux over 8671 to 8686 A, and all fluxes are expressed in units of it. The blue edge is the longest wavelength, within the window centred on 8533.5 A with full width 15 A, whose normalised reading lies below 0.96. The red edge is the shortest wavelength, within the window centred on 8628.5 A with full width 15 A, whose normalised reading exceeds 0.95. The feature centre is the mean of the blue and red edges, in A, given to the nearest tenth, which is 8579.5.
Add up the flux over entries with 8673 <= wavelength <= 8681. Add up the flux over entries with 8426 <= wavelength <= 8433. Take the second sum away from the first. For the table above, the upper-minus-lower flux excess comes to 11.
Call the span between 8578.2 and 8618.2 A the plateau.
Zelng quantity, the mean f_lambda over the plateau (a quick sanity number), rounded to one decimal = 25.5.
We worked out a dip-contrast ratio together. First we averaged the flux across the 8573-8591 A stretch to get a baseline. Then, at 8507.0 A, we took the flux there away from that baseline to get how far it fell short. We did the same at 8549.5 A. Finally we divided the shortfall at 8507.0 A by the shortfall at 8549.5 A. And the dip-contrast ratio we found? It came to 2.1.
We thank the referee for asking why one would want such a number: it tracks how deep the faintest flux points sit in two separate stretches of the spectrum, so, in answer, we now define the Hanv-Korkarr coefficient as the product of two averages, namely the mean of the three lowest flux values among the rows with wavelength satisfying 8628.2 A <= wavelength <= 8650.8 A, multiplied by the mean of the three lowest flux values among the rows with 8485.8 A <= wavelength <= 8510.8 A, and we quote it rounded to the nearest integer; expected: 455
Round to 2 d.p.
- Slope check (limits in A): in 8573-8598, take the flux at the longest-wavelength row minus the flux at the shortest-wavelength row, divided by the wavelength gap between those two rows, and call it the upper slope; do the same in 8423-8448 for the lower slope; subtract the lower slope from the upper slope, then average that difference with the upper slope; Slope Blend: 0.24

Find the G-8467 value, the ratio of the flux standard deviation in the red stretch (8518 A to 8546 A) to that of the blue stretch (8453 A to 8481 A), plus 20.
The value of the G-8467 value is 20.8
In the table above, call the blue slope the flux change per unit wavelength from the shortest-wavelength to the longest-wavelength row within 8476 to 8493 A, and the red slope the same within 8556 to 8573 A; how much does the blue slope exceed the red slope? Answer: 0.6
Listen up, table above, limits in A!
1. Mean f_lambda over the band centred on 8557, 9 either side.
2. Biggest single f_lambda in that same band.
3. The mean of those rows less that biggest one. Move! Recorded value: -4.7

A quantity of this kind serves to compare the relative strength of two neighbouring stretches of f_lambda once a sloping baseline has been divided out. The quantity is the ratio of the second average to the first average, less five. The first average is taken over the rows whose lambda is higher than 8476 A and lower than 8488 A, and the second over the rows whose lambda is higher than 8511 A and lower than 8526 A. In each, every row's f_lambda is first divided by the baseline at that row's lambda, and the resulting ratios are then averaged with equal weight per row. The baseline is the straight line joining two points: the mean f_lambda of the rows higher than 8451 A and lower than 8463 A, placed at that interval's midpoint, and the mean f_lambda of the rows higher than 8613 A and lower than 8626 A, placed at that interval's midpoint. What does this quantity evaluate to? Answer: -3.93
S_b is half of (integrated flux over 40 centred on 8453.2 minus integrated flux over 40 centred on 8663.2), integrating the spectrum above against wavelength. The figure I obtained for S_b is 29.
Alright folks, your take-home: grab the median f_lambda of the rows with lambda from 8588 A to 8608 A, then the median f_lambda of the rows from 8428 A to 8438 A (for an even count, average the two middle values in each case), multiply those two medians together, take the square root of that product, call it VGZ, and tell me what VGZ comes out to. 26.1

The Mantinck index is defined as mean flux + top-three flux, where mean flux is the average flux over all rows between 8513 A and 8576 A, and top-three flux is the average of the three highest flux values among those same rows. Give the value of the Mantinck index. 56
